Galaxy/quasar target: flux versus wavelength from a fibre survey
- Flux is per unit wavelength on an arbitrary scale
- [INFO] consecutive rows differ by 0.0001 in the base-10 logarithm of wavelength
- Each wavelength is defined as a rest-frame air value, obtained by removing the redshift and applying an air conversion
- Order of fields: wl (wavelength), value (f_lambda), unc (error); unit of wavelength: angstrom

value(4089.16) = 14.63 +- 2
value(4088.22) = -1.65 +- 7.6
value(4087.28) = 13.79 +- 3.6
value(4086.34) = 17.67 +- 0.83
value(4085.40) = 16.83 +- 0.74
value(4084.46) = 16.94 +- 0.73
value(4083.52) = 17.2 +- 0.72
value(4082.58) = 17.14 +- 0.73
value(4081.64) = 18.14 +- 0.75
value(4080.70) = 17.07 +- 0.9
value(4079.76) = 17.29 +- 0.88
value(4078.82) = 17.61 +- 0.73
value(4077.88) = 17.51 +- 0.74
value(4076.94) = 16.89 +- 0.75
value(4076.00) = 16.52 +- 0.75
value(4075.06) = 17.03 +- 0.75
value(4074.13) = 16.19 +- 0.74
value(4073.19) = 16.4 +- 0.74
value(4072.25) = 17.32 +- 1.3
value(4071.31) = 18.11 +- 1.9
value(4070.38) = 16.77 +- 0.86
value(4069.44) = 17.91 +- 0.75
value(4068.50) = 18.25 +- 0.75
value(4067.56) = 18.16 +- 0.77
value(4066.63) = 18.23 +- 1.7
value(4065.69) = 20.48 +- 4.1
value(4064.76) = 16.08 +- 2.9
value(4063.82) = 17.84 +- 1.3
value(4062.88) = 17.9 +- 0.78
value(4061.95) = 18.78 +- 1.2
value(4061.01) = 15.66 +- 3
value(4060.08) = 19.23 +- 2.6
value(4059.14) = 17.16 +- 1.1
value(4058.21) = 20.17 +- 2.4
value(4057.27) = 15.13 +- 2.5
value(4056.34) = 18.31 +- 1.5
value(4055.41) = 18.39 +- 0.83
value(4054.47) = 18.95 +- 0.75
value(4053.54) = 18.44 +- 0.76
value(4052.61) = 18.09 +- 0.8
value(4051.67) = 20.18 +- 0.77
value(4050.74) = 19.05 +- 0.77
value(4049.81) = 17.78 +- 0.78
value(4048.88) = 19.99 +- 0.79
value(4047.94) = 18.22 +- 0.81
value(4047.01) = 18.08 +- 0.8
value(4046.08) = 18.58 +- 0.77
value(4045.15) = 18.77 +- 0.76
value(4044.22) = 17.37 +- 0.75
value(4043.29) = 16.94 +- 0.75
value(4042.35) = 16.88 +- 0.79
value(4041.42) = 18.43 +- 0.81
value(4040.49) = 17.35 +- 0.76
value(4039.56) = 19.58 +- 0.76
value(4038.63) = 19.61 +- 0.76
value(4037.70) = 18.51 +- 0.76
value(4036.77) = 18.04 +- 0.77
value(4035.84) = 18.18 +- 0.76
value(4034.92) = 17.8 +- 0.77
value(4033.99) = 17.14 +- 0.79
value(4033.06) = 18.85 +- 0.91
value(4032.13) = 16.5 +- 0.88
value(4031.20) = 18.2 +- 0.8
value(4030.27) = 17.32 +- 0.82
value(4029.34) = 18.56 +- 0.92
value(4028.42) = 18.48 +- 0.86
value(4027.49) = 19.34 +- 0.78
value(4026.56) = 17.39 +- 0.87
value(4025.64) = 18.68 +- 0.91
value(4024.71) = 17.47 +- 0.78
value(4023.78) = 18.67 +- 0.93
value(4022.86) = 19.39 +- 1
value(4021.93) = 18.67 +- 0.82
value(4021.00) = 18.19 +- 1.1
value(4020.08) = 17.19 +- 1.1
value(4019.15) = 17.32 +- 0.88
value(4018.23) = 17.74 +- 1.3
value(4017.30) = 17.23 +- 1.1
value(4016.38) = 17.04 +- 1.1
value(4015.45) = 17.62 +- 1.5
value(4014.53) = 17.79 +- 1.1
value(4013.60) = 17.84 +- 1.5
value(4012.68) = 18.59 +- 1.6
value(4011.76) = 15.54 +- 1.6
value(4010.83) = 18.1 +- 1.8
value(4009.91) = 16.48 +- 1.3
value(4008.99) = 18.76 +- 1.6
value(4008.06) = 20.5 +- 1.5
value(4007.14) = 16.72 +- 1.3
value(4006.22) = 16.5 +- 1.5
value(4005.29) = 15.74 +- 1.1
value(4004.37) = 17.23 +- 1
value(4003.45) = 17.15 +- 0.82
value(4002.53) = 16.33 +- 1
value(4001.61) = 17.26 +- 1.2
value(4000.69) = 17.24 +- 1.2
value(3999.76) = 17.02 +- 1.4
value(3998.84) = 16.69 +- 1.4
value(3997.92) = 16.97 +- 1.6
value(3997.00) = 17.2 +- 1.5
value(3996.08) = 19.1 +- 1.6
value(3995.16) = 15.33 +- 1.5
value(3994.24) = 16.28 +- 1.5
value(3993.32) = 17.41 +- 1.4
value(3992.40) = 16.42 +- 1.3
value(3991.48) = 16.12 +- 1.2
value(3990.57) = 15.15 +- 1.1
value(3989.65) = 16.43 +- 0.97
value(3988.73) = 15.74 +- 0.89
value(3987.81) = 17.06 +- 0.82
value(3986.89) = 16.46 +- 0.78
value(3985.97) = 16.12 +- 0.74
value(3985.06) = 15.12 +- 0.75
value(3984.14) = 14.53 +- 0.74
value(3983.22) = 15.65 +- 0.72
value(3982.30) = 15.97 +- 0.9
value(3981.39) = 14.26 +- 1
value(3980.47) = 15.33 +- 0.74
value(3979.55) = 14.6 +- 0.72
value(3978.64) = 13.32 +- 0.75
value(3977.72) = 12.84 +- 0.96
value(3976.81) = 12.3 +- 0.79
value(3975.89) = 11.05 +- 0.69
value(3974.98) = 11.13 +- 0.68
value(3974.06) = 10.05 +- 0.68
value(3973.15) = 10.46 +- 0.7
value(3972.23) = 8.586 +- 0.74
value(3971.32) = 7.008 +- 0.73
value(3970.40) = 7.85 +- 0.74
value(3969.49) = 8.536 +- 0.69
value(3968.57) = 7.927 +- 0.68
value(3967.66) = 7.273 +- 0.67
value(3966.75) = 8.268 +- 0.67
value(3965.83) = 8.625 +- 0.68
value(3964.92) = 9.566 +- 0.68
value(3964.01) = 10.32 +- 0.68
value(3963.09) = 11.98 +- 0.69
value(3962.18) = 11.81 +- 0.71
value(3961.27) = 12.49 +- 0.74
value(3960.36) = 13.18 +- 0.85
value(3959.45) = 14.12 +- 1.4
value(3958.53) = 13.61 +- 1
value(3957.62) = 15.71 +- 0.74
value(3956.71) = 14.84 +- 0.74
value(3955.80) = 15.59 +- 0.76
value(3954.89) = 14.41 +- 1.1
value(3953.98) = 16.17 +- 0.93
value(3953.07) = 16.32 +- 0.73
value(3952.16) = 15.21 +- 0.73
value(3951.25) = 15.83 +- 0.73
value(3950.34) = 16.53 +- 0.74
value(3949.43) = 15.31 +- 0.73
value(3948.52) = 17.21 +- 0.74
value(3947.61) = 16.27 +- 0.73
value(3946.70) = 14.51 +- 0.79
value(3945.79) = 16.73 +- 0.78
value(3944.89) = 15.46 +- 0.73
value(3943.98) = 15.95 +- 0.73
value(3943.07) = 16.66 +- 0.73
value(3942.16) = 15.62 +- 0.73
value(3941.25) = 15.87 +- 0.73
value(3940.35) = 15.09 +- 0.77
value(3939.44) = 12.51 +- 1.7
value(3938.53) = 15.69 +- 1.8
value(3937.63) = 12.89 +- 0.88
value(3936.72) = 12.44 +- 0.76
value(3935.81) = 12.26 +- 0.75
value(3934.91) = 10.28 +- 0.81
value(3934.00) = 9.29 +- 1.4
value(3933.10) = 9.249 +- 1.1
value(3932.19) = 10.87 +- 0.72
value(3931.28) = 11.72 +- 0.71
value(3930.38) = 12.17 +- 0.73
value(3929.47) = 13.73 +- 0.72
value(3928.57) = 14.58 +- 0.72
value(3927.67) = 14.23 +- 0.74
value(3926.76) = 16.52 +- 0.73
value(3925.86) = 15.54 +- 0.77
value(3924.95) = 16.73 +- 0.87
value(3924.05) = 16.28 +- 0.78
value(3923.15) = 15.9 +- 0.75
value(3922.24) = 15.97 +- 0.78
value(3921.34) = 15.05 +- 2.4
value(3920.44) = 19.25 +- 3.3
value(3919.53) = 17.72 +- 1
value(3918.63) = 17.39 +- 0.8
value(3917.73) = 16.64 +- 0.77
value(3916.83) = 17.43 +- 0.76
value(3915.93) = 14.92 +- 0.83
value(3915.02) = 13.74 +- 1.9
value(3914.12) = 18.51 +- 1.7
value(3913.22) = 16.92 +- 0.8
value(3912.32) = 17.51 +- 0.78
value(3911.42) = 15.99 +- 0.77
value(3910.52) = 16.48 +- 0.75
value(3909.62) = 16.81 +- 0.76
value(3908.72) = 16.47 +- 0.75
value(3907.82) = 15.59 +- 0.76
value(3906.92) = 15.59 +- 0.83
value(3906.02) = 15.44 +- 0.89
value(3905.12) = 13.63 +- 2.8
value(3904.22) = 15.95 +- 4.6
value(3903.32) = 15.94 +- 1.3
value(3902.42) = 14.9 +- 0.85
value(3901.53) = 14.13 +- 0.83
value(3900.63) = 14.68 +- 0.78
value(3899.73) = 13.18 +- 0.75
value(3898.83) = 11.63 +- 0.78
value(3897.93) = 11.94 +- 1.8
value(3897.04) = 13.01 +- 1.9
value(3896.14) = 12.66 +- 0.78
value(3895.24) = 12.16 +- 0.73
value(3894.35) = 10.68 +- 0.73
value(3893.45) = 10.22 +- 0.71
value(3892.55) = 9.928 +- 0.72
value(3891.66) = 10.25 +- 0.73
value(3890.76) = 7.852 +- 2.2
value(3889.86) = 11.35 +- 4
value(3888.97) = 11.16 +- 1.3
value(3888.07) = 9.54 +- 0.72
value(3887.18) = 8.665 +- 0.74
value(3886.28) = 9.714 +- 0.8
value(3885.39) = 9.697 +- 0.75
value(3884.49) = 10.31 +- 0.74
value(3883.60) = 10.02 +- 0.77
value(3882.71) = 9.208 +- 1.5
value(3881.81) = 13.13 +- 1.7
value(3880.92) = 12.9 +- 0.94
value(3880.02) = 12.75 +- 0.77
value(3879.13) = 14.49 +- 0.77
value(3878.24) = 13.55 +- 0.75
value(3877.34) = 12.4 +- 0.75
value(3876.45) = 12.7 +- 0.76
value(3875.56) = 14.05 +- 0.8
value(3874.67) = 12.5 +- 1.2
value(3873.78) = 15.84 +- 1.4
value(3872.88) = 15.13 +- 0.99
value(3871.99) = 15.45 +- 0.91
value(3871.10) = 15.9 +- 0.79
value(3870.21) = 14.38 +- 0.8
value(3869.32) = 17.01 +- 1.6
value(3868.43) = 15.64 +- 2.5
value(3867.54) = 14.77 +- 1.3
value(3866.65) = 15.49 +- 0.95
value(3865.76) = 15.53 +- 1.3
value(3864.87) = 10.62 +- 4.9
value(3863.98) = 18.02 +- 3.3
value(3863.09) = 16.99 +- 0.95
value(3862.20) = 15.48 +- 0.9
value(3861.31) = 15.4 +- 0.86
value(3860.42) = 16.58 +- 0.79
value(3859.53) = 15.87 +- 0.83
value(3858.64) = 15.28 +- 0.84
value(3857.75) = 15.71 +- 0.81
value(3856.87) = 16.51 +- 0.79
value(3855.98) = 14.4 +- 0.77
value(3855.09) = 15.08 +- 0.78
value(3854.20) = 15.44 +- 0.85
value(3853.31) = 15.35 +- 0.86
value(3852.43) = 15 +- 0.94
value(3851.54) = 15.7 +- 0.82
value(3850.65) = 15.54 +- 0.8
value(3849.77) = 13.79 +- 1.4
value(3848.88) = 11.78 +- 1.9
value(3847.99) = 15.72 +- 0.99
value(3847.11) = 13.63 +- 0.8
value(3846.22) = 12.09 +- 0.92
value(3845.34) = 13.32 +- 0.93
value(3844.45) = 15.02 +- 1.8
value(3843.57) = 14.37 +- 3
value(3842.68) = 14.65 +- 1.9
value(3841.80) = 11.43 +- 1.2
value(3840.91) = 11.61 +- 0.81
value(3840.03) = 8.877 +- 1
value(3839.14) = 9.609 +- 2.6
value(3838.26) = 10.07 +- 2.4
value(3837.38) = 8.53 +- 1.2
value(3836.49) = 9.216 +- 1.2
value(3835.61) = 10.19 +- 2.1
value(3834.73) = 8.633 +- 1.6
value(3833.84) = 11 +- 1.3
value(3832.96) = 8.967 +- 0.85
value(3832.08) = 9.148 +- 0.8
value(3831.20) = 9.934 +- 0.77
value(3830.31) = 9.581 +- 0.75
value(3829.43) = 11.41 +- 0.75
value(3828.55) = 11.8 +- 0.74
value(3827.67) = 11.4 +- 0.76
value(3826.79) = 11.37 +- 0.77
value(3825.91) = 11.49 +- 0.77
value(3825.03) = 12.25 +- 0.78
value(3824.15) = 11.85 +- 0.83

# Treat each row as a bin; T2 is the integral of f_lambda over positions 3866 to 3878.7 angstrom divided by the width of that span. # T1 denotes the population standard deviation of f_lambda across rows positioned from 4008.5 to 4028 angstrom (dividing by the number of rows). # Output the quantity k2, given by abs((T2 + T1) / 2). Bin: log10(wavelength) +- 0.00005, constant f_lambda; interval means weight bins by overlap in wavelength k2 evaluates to 7.8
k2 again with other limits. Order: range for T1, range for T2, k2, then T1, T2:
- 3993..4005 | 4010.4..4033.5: 9.4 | 0.8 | 17.9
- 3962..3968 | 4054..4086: 9.6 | 1.7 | 17.6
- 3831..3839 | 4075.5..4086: 9.0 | 0.8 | 17.2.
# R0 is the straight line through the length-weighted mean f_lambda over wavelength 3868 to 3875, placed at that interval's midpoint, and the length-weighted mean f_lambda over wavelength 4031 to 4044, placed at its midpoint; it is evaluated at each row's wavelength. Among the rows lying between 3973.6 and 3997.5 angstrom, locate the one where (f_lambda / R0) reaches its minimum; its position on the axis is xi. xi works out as 3974.06 angstrom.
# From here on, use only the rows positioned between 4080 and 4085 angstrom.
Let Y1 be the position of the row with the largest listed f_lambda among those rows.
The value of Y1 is 4081.64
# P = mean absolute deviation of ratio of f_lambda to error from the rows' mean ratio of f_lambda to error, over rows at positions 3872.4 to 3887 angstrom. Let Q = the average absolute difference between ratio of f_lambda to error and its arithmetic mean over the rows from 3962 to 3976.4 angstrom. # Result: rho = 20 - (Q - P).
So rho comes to 20.8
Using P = 2.9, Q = 2.1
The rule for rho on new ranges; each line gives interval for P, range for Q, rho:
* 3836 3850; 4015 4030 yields 20.4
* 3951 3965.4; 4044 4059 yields 18.3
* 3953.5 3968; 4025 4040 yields 20.9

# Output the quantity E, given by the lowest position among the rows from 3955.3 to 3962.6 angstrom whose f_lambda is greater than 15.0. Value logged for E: 3955.80 angstrom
